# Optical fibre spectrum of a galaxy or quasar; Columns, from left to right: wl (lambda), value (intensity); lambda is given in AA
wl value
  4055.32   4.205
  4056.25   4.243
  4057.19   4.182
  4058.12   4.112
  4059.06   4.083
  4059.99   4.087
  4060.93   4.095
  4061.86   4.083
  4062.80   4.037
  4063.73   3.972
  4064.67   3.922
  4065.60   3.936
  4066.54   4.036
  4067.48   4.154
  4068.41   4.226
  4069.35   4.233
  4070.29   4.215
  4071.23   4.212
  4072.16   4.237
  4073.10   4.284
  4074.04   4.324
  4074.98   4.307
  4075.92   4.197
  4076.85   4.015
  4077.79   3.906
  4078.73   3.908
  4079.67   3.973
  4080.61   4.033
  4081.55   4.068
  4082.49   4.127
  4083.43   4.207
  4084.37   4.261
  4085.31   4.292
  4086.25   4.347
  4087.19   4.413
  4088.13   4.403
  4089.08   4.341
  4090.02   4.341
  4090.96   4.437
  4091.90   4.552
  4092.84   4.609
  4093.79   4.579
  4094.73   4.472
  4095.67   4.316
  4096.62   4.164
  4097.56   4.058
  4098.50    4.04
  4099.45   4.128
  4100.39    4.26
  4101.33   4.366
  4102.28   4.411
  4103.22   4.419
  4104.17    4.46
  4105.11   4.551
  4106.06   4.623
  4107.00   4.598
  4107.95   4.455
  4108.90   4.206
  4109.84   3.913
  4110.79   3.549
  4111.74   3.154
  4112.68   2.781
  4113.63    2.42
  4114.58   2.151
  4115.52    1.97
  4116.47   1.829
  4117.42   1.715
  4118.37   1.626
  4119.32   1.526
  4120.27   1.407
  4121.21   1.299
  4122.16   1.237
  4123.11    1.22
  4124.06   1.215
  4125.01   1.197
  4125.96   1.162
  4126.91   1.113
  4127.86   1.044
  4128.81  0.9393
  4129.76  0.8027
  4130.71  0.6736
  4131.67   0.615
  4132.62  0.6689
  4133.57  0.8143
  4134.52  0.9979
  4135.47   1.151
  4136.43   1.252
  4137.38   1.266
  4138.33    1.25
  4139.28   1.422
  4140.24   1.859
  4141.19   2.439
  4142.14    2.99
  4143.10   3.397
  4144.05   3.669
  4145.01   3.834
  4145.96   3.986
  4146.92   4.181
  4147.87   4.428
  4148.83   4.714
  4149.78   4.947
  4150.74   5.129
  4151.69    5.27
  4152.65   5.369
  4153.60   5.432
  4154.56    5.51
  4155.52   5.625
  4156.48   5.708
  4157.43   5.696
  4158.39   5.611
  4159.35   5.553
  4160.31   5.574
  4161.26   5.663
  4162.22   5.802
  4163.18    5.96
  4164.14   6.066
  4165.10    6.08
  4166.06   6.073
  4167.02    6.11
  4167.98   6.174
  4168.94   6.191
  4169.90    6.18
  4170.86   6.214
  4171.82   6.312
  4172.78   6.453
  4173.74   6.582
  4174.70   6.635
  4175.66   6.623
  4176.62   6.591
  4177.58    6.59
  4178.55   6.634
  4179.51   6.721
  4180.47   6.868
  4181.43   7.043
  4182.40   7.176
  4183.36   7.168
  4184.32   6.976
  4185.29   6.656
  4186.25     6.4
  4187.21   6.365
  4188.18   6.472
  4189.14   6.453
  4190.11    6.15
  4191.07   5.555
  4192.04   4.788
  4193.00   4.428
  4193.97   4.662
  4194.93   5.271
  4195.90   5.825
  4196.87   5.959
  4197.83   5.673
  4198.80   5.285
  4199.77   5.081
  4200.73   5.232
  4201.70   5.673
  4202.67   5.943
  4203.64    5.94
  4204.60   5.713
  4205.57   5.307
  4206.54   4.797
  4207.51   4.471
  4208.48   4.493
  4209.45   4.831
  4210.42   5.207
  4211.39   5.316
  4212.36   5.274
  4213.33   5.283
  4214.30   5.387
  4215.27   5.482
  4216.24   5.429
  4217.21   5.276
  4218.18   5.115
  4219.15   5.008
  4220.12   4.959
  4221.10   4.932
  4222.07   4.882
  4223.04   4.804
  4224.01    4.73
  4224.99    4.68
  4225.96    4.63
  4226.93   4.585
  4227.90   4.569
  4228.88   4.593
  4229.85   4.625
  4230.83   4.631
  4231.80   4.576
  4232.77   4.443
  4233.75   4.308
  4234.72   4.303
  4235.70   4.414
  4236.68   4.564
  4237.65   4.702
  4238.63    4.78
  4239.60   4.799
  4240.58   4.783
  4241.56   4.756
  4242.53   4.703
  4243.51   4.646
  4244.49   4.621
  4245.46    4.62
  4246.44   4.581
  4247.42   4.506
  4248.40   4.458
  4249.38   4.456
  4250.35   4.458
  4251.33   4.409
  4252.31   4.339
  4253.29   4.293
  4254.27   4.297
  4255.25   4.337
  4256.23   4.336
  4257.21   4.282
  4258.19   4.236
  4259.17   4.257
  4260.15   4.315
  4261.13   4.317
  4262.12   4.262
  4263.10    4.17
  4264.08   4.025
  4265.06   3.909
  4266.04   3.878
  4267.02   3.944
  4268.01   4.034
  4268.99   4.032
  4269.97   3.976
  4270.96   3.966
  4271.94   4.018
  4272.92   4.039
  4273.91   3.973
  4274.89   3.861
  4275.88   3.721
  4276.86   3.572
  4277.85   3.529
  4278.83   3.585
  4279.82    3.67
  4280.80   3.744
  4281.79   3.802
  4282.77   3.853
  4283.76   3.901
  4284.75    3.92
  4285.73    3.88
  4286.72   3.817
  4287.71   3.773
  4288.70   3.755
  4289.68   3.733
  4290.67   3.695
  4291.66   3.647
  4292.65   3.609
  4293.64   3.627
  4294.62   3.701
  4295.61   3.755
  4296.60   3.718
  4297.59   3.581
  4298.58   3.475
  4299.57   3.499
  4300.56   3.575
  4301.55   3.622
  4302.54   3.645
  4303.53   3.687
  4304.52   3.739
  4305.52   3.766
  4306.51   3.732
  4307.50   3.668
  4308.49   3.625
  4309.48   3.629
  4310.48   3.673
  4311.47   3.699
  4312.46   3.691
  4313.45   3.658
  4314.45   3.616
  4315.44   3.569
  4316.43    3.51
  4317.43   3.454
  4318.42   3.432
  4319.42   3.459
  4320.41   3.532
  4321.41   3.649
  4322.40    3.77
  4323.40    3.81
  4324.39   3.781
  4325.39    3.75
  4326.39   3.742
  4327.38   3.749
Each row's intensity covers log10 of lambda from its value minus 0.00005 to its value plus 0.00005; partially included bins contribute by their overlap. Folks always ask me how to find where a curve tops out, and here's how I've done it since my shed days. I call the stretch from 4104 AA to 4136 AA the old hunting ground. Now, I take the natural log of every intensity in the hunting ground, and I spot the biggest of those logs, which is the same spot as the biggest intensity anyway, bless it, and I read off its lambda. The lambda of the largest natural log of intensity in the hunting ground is 4106.06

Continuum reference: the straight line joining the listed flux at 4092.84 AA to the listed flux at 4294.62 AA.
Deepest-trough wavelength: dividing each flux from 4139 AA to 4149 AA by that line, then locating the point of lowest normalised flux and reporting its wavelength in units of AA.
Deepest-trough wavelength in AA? 4139.28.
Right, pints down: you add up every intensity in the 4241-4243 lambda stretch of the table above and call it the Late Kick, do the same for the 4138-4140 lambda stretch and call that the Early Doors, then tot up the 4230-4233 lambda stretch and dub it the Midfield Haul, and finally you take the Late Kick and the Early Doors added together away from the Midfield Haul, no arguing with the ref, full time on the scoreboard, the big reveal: 2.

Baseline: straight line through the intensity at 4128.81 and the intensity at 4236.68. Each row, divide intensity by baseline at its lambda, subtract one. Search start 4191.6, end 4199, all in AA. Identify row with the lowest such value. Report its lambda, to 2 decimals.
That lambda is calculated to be 4193.00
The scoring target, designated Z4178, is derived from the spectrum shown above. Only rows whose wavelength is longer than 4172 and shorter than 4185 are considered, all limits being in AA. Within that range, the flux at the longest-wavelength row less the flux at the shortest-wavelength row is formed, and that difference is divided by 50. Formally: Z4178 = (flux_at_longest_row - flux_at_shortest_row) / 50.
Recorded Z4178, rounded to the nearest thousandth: 0.010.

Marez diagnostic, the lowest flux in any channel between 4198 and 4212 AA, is 4.471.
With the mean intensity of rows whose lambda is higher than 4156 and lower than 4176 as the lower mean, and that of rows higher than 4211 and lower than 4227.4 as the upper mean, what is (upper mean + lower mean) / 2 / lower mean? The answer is 0.92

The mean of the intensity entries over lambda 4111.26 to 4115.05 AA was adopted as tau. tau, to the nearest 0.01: 2.63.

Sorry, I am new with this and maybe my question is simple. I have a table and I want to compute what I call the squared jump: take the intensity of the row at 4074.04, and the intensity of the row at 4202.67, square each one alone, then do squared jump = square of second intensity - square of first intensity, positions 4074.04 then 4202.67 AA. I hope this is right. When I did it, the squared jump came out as 17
